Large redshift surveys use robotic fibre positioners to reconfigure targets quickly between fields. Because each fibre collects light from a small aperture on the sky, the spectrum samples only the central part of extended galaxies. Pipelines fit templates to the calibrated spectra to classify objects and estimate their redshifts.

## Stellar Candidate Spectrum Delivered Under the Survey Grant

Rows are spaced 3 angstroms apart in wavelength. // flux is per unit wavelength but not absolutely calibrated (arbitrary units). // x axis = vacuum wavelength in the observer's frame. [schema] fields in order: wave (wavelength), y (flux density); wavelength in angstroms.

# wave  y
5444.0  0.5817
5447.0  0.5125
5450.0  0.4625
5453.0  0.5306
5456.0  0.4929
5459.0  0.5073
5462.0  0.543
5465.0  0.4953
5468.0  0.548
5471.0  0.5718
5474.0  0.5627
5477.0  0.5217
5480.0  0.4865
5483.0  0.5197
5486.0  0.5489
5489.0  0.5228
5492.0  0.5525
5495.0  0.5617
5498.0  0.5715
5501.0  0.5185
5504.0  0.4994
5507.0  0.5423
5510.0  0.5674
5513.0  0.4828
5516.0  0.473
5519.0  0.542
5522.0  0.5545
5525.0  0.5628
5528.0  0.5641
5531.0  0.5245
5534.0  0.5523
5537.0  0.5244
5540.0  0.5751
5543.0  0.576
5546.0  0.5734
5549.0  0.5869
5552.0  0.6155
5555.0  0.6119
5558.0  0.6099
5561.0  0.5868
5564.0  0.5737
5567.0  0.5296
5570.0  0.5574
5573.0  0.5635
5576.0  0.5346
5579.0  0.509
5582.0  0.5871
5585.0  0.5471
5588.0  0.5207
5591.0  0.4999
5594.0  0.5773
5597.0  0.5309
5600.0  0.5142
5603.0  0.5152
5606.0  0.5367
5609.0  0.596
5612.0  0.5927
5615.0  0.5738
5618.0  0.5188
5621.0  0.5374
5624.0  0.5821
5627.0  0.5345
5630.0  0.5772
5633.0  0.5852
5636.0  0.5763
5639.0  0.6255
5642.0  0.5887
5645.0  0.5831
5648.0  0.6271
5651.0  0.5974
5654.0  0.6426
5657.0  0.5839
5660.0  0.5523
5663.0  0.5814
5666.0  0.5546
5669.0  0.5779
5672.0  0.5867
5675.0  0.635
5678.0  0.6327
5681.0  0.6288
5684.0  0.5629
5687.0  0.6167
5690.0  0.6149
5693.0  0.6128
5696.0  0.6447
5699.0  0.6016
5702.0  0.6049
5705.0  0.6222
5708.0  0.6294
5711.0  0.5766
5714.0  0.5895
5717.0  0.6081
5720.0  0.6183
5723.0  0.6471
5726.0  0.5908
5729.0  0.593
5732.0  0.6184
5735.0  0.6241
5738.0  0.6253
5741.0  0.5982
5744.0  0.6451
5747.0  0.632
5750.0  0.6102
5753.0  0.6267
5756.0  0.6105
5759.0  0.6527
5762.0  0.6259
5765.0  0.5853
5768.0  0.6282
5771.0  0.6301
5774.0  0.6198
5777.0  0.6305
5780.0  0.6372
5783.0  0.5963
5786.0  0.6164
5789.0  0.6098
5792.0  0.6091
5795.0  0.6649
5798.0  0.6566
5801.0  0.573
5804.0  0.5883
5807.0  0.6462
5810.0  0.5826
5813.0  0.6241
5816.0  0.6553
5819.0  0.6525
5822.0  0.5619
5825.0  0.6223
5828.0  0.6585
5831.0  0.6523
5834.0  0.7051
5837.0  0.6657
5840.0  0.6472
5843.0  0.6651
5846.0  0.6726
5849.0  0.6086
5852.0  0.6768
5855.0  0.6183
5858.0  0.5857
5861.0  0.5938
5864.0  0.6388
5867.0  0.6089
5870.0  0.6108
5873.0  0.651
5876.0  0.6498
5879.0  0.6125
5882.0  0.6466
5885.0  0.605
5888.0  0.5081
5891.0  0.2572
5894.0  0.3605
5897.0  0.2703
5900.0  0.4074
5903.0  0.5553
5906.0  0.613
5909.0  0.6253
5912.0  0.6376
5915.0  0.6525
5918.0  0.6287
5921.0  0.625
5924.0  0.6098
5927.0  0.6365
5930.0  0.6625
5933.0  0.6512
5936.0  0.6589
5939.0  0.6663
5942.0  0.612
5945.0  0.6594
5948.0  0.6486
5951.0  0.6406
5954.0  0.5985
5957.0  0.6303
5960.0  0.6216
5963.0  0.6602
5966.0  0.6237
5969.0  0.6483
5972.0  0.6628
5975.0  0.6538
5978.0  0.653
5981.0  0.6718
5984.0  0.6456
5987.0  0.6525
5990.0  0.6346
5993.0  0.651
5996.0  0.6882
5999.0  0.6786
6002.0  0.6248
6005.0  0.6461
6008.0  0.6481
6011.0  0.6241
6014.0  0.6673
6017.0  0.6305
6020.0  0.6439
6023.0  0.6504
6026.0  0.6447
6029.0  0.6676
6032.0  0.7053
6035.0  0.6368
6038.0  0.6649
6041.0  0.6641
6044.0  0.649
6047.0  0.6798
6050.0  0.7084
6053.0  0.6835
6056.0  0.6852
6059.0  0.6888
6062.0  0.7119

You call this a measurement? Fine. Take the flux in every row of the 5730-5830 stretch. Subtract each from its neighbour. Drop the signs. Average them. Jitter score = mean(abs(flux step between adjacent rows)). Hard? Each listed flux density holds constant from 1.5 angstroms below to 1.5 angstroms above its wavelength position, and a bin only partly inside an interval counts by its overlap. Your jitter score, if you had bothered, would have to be 0.0296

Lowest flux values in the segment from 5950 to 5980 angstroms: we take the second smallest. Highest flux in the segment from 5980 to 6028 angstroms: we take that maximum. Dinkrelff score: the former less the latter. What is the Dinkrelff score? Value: -0.07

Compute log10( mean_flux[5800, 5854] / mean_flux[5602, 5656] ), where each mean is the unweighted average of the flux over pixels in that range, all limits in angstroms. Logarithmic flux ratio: 0.042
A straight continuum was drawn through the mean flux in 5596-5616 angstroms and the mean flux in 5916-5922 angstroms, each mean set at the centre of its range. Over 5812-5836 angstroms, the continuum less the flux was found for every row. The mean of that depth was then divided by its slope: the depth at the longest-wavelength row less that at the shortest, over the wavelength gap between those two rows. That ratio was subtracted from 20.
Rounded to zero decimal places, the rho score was 10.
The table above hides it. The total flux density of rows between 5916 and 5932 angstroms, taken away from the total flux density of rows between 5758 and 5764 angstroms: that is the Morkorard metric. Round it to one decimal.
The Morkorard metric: -1.9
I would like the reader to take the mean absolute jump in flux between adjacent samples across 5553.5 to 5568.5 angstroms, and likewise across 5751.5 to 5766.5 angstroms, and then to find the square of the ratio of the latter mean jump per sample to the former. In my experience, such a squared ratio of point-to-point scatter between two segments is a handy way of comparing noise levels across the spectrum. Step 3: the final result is 2.3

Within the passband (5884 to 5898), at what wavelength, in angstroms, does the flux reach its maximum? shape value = 5885.0 angstroms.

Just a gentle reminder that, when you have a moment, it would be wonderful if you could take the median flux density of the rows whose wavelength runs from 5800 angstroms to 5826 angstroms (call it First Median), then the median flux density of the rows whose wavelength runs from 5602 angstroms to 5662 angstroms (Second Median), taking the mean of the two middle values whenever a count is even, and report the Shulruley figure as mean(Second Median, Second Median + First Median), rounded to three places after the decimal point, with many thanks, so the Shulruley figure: 0.894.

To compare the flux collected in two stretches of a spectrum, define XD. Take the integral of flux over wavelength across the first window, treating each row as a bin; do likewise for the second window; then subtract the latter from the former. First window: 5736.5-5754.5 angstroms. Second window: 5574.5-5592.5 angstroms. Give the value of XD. 1.6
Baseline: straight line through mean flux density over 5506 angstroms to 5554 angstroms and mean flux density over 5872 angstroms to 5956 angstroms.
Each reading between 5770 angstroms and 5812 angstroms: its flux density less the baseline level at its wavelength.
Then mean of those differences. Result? 0.045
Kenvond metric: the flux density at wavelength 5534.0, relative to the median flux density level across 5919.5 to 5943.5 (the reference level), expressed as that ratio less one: -0.14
